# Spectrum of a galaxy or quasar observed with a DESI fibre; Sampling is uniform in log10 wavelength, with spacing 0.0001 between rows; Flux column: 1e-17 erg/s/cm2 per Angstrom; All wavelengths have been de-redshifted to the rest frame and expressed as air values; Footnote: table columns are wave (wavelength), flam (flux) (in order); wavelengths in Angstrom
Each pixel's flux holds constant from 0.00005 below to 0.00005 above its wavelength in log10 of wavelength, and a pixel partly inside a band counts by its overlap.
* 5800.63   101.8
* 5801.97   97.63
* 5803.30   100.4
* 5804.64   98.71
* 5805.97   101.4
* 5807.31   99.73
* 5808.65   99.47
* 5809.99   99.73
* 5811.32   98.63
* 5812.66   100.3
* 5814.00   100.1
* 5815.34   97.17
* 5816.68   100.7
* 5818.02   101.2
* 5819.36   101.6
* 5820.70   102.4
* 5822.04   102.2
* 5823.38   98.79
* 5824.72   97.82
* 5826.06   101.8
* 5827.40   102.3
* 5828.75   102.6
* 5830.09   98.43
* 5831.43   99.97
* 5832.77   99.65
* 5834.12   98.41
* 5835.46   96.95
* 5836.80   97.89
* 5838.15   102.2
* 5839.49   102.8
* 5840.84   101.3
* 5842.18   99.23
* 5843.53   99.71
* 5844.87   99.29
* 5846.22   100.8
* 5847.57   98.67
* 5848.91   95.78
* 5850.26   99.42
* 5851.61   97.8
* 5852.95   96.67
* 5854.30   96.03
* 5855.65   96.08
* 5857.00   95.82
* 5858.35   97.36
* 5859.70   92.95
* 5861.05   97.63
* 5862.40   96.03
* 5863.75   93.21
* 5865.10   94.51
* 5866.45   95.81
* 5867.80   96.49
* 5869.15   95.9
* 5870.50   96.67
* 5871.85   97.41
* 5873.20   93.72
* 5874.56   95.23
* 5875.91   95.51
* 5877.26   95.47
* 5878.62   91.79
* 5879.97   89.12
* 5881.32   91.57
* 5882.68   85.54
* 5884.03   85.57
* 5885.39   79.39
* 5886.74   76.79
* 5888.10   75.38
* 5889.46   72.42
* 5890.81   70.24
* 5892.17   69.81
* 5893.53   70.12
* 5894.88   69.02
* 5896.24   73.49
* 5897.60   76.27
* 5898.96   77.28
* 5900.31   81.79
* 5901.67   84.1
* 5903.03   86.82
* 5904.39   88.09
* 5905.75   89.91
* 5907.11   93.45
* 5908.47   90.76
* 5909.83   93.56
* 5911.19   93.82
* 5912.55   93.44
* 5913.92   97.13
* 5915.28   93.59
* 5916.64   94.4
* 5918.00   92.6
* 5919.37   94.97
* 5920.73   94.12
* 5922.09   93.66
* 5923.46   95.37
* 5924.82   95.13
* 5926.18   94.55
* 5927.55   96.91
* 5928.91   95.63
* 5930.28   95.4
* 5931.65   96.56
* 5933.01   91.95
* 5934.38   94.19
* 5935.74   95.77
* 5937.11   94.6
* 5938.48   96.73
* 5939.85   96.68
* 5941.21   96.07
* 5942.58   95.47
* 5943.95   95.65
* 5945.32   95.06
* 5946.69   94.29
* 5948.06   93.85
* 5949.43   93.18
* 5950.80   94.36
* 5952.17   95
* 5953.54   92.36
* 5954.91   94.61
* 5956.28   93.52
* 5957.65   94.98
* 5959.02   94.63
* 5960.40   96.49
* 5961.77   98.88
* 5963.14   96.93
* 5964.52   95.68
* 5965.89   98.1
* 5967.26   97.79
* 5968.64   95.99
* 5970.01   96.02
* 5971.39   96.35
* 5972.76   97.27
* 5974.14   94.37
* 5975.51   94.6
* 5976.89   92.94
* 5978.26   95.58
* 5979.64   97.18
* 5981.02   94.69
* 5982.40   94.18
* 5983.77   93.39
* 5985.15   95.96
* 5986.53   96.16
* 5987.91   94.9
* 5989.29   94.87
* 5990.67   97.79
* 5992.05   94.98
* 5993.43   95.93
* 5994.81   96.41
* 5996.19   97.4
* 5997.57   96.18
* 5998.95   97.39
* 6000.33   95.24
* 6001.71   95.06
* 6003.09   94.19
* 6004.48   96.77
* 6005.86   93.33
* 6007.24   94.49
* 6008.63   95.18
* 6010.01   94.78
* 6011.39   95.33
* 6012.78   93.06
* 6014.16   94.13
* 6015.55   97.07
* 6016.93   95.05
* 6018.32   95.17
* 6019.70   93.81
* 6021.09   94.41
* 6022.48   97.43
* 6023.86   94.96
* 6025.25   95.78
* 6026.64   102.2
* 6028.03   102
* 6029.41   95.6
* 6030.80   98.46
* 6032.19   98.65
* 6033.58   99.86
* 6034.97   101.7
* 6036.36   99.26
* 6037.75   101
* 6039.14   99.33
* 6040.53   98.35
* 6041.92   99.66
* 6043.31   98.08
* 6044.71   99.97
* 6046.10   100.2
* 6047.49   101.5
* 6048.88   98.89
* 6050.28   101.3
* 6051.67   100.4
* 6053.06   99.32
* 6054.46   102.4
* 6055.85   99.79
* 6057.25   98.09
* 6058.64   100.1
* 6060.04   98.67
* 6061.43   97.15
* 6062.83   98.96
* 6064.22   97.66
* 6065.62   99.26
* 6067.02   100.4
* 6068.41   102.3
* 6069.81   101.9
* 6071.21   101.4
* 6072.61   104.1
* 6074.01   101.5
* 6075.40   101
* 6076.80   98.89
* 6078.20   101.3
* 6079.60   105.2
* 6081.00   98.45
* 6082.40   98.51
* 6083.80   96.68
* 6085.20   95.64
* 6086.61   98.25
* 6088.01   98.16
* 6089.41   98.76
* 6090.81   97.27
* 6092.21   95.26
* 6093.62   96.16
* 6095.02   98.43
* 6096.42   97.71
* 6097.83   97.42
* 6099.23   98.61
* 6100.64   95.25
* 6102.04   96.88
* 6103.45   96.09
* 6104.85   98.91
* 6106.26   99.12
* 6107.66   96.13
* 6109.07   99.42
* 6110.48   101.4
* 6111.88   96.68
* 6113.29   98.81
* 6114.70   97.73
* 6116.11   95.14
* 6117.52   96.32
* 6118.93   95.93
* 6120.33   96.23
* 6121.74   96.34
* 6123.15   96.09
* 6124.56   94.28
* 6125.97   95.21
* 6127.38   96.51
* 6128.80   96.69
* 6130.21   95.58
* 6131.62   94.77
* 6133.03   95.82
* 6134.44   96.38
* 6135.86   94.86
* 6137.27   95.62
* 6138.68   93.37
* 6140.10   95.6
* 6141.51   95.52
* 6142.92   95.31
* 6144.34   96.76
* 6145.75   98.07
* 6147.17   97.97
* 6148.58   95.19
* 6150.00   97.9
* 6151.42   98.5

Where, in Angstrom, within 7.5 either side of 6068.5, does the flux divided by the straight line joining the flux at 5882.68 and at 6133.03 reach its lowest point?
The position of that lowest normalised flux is 6061.43 Angstrom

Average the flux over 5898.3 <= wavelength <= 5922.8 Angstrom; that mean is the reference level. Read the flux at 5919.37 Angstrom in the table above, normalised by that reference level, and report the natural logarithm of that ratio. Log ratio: 0.045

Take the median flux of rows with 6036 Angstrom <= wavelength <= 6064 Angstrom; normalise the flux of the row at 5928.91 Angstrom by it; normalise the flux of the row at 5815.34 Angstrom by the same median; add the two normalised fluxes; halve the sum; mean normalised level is 0.97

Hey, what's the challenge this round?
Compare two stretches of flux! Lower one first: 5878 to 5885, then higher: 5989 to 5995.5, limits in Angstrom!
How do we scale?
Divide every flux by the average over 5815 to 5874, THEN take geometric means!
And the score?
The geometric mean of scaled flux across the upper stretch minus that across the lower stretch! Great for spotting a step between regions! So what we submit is 0.07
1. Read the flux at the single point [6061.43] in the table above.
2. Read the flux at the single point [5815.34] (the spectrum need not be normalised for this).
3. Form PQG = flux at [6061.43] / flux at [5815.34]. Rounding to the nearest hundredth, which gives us 1.00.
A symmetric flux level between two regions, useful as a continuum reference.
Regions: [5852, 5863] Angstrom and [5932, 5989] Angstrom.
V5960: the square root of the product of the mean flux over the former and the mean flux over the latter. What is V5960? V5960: 95.7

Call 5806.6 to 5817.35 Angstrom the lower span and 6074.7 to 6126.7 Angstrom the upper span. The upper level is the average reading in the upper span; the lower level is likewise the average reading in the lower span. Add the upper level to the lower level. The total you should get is 197.1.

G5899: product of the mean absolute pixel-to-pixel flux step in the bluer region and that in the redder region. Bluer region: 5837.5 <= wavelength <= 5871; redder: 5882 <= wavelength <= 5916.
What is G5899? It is 3.69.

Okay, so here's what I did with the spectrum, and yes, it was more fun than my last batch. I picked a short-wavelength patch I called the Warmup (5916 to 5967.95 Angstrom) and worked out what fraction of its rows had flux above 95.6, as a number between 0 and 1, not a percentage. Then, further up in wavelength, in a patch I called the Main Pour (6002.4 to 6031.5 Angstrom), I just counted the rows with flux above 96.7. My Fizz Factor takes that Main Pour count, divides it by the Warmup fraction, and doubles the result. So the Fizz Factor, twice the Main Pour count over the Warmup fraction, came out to 33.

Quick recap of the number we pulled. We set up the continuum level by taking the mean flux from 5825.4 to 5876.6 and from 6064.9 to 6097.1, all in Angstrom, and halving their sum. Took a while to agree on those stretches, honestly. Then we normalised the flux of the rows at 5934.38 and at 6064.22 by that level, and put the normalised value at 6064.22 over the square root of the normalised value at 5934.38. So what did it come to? 1.013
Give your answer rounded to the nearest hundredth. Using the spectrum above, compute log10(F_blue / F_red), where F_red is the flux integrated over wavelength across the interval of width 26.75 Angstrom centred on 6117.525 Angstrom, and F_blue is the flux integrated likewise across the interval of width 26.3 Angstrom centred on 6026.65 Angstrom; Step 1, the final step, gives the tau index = 0.00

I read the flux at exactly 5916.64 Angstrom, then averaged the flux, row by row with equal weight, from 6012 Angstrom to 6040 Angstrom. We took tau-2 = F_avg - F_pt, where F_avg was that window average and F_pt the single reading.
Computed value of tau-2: 3.0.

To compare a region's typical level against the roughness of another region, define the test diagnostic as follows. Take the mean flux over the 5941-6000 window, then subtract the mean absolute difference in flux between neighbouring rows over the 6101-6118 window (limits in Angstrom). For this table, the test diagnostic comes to 93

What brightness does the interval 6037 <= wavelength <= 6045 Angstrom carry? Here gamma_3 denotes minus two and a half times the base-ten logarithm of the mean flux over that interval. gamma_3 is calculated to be -4.99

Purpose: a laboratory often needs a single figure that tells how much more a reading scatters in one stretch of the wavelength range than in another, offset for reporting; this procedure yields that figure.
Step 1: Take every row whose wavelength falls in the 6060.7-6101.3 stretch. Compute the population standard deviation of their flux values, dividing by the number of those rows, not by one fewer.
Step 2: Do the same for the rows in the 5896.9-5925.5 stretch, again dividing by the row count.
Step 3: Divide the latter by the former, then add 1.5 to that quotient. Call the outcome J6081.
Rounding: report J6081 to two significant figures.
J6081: 3.9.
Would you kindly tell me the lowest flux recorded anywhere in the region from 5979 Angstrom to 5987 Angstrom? 93.39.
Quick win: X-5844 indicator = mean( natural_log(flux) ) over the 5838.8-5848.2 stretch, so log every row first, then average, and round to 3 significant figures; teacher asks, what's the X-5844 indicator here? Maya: 4.61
